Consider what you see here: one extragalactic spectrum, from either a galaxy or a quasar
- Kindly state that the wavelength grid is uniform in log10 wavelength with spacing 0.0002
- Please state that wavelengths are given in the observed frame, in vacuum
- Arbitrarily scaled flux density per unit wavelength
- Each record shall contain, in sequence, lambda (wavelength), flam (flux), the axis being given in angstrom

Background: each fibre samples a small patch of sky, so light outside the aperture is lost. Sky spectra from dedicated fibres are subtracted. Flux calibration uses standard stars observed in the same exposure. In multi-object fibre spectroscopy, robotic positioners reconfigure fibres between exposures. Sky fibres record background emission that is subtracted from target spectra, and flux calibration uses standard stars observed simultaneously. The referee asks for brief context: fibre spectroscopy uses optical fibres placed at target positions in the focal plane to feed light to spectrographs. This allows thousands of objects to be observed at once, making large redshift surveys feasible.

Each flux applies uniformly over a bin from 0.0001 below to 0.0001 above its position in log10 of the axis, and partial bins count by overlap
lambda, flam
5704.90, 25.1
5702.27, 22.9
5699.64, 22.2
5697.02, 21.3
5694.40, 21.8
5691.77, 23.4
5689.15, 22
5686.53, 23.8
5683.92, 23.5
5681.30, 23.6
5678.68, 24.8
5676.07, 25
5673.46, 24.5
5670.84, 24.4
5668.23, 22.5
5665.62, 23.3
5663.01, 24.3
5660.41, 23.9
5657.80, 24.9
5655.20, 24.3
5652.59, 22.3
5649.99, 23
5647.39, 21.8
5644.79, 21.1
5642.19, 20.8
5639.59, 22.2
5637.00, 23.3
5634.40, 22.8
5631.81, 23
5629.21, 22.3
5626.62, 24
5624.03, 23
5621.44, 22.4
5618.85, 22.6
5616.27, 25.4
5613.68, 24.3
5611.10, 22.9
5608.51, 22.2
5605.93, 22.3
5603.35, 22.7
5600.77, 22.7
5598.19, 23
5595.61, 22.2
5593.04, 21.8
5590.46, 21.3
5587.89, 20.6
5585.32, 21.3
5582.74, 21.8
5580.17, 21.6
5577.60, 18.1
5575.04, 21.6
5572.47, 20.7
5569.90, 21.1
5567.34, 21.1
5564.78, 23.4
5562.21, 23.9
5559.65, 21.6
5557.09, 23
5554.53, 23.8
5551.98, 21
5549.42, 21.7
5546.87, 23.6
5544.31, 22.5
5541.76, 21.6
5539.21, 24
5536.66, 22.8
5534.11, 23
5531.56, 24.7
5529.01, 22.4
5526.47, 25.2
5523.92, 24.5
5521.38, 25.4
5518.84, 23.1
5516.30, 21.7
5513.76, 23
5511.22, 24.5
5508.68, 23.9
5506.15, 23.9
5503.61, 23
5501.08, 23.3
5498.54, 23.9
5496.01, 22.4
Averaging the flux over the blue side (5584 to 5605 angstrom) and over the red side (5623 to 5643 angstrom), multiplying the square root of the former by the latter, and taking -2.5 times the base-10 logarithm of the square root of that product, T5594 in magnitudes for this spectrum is -2.53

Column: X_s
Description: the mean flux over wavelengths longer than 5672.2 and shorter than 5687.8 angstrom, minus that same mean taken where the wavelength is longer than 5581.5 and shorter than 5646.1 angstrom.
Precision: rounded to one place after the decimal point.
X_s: 1.7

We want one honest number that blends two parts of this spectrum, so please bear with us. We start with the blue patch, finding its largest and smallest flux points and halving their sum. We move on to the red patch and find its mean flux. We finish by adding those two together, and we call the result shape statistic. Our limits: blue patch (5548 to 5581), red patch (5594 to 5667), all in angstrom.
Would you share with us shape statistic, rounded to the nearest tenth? 44.0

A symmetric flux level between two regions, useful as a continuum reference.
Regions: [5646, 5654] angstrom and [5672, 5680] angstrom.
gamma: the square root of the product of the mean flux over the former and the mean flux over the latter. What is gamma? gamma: 23.5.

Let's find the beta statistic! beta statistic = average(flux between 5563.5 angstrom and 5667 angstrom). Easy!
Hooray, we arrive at 22.4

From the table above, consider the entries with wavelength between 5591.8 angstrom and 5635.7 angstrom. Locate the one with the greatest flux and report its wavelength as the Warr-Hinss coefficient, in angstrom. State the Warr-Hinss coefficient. 5616.27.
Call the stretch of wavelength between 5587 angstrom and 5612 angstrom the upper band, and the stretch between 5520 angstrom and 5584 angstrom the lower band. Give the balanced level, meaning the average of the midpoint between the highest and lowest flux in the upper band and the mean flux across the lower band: 22.18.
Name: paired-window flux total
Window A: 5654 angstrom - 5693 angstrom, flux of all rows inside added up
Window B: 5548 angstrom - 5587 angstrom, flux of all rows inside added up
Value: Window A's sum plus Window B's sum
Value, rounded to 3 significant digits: 684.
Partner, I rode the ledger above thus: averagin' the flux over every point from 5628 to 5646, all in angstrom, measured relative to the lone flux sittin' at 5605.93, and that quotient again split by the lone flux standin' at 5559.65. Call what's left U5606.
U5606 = 0.0461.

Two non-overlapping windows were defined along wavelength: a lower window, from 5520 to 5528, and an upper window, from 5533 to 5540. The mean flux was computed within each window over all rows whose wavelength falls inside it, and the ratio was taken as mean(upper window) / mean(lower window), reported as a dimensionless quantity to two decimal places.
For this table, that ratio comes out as 0.93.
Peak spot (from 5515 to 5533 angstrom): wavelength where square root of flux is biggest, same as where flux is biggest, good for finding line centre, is 5521.38 angstrom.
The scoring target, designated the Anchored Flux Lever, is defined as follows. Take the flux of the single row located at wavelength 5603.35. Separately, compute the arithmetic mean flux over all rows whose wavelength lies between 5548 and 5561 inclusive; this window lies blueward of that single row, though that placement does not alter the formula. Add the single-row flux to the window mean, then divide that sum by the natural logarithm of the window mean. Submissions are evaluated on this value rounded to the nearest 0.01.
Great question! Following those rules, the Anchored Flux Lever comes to 14.49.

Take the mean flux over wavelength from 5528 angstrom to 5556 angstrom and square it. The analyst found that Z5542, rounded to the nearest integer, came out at 521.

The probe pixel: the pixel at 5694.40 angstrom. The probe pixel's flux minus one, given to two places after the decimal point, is 20.80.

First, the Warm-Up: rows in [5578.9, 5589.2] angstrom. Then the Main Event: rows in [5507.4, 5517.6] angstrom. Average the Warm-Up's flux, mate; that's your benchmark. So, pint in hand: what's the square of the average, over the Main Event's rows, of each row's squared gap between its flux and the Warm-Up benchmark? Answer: 24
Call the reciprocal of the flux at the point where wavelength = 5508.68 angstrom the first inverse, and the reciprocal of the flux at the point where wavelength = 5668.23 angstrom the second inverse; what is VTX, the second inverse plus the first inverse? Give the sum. 0.0863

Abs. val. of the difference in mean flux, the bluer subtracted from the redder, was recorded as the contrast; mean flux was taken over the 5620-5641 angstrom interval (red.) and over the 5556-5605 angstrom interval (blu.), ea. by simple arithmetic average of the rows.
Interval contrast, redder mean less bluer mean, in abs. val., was 1.1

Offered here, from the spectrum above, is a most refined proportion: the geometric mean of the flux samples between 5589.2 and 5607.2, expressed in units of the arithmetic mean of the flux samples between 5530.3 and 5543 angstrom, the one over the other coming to 0.96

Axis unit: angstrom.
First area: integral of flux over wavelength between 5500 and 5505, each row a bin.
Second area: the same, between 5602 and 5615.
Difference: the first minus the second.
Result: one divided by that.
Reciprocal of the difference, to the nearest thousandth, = -0.006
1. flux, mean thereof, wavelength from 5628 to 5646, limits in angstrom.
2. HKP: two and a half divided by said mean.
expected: 0.1125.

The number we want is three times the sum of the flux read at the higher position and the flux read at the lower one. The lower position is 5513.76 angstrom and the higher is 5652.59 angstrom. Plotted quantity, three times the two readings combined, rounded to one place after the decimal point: 135.9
